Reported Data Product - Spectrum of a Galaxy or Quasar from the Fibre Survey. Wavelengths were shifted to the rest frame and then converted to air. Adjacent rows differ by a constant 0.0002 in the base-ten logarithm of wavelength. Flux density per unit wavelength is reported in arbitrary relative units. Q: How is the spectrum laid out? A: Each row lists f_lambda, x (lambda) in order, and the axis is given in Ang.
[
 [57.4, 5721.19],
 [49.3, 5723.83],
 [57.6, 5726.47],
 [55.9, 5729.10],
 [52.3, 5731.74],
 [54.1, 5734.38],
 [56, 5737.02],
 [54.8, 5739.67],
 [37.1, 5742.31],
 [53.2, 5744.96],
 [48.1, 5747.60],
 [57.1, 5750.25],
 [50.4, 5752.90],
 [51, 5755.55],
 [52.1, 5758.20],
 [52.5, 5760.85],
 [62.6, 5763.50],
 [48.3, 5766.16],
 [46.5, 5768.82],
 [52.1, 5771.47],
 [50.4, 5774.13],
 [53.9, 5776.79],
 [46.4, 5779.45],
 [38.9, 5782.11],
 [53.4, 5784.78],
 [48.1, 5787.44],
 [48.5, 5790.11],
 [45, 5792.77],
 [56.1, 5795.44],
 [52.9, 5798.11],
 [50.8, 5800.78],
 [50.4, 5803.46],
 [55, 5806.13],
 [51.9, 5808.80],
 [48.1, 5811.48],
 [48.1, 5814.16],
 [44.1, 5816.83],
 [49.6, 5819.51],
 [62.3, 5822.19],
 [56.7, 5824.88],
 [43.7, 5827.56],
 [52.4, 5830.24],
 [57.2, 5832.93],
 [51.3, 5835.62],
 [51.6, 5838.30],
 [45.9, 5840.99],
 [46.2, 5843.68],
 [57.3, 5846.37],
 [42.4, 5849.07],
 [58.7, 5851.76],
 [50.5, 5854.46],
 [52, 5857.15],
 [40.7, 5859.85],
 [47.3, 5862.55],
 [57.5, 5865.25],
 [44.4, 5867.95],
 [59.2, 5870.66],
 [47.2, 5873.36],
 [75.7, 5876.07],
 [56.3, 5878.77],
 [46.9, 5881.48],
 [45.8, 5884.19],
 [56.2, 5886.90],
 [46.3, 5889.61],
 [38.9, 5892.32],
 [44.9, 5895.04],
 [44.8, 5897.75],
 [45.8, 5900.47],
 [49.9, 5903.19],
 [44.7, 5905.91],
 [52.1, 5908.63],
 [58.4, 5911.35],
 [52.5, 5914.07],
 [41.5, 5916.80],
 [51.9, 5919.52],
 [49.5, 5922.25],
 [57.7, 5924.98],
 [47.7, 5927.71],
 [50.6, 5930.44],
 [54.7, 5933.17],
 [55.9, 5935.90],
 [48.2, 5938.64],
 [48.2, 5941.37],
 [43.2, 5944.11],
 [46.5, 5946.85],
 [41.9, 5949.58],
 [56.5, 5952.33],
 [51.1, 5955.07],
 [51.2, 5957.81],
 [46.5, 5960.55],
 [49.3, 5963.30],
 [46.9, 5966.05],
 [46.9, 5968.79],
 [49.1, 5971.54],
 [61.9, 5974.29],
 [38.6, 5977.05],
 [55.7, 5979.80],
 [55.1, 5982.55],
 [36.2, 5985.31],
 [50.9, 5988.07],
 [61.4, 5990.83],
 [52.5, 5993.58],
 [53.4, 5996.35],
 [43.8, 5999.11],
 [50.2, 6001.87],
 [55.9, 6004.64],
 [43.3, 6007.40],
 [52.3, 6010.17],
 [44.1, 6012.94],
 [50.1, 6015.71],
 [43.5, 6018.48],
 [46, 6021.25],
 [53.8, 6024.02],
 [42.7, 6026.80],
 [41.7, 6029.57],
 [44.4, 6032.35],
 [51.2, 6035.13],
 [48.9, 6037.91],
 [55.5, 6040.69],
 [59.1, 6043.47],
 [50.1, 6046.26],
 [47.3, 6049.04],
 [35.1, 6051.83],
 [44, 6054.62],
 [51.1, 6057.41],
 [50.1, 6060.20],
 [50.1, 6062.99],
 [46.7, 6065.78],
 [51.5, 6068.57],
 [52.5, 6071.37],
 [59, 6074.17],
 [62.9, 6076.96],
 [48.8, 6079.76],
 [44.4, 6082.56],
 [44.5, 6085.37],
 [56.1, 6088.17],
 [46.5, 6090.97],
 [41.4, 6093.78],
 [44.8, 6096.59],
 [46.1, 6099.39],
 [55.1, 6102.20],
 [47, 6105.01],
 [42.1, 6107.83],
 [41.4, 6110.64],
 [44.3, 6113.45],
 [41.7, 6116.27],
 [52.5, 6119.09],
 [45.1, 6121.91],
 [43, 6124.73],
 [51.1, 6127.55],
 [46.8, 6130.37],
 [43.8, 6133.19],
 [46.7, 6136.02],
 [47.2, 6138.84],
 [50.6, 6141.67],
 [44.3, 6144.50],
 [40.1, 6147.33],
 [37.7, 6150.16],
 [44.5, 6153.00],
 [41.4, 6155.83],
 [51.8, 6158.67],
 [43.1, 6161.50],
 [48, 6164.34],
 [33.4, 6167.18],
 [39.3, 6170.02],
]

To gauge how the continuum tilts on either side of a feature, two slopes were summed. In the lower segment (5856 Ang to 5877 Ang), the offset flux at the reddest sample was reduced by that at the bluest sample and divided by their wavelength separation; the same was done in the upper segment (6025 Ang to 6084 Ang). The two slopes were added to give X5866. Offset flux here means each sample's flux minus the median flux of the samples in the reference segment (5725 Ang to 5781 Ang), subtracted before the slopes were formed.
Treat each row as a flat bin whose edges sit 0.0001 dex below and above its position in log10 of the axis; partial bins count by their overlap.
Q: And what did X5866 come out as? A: 1.3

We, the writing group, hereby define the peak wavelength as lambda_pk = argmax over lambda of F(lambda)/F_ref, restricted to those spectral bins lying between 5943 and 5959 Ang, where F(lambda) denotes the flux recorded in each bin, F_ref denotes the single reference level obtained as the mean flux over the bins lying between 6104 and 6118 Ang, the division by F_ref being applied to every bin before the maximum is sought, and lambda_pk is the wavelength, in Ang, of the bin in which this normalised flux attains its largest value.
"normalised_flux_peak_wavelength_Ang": 5952.33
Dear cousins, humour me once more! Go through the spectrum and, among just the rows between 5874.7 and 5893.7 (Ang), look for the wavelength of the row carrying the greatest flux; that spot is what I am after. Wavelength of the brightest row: 5876.07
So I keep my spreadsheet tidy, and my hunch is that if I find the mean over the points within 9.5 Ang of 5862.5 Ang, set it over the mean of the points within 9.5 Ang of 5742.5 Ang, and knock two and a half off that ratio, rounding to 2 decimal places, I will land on -1.52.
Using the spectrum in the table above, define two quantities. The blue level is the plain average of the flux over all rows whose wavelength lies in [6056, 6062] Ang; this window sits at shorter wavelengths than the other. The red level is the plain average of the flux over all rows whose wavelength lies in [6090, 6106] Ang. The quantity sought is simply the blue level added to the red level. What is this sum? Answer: 97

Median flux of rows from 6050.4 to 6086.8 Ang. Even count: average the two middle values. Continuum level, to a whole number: 50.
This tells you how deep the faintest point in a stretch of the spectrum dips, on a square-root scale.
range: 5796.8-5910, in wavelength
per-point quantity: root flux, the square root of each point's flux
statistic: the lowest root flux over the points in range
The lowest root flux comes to 6.24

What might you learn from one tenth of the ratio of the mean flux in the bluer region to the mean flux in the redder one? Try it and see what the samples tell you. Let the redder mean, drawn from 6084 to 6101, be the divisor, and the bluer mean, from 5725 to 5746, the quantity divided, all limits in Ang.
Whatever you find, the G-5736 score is 0.113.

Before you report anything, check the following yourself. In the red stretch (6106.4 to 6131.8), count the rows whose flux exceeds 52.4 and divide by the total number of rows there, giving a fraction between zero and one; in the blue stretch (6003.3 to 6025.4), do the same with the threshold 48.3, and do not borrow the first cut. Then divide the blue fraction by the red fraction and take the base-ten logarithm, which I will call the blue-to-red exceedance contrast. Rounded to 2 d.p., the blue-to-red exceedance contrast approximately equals 0.65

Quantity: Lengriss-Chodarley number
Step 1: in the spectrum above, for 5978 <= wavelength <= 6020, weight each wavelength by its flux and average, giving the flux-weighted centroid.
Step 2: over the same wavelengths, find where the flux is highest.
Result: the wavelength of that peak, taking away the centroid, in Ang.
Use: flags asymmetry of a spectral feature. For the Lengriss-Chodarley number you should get -7.8 Ang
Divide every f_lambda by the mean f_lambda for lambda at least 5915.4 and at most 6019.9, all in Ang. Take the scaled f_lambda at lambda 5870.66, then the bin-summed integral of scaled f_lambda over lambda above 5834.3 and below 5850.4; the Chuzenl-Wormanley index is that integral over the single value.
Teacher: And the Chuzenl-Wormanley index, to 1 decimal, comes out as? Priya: 13.4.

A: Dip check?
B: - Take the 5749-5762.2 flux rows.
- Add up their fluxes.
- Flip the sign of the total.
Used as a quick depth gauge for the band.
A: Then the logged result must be -263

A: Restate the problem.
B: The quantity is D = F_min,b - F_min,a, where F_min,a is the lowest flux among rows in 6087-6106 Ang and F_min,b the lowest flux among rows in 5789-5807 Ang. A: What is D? 4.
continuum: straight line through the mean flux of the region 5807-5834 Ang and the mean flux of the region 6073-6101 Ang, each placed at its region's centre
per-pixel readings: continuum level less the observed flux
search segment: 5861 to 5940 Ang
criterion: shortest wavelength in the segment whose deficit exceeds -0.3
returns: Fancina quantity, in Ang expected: 5862.55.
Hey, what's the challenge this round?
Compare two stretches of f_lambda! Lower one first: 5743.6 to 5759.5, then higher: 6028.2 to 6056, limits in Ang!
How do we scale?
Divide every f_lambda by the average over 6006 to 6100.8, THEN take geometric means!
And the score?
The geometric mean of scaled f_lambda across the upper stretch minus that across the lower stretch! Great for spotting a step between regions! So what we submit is -0.10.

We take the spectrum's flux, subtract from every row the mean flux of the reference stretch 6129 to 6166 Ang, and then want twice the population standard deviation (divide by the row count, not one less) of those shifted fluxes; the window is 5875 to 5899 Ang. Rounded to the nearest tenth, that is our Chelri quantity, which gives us 20.6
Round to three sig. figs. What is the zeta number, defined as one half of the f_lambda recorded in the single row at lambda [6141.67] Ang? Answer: 25.3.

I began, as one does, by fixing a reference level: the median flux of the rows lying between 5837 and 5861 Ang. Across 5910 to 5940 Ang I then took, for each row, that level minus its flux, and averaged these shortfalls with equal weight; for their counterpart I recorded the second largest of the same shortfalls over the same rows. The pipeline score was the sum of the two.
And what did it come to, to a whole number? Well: 2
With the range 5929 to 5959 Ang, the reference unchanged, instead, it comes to 8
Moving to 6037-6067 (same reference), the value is 8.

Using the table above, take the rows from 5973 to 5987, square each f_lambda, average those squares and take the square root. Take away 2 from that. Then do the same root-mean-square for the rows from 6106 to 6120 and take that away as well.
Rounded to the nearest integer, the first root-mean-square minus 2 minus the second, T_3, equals 4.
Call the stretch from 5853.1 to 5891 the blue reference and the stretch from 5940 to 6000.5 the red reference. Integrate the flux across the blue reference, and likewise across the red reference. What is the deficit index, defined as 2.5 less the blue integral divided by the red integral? 1.8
